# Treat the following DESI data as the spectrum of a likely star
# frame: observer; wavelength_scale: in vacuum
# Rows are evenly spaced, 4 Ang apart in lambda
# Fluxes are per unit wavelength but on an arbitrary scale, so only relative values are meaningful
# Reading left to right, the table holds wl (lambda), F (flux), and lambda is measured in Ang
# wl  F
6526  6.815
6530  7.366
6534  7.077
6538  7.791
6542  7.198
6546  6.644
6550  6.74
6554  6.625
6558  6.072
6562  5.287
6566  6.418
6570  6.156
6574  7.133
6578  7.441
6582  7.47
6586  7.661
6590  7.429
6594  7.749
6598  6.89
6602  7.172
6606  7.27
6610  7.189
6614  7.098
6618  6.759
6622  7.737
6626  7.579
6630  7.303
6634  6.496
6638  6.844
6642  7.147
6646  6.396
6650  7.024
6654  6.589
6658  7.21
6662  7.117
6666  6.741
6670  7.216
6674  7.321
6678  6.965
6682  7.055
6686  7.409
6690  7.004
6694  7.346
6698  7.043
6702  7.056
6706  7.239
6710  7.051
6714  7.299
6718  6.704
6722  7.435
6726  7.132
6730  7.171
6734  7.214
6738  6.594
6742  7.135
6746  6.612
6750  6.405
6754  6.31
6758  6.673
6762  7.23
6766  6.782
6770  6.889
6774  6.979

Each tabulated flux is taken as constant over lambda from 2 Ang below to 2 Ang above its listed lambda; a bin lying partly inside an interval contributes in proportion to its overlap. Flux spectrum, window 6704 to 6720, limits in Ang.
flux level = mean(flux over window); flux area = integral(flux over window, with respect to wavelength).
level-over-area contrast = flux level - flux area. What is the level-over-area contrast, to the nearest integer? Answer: -106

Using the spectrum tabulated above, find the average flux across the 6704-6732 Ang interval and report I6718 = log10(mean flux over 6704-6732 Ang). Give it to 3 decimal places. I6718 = 0.854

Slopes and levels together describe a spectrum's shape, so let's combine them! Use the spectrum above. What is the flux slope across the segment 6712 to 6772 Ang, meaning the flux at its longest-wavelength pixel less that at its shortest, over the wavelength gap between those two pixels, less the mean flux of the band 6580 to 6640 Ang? -7.25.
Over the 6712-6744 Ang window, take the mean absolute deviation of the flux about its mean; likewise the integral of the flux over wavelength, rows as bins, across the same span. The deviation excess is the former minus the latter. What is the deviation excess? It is -227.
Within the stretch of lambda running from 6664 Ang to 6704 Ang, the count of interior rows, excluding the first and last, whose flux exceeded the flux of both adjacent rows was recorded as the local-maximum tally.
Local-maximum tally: 3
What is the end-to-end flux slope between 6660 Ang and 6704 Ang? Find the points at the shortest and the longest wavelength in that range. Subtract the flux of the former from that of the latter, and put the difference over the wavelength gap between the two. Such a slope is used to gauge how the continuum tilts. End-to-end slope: -0.0015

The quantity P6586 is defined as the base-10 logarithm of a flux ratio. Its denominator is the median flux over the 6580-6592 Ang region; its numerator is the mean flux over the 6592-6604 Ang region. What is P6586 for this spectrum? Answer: -0.01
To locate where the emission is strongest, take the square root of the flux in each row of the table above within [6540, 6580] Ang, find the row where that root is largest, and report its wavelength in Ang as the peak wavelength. 6578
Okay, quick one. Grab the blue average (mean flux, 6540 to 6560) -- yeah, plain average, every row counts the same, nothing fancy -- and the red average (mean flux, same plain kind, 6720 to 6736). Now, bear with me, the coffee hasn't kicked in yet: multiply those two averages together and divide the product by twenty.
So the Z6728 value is 2.41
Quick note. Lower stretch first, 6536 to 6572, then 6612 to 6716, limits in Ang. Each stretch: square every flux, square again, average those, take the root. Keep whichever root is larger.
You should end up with 50.4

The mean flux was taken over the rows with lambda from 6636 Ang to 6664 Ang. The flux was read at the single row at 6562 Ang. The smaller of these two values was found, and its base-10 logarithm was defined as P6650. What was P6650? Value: 0.72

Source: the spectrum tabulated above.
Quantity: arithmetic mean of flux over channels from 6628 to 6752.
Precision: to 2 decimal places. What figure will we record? 7.01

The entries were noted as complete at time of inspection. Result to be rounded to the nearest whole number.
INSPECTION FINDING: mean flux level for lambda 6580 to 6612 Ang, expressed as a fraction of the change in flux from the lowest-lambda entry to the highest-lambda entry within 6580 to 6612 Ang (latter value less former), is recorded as -26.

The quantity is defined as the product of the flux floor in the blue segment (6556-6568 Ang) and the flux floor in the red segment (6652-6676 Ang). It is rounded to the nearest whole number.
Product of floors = 35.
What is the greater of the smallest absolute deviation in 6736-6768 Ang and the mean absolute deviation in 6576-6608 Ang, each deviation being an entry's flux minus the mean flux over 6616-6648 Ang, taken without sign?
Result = 0.39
